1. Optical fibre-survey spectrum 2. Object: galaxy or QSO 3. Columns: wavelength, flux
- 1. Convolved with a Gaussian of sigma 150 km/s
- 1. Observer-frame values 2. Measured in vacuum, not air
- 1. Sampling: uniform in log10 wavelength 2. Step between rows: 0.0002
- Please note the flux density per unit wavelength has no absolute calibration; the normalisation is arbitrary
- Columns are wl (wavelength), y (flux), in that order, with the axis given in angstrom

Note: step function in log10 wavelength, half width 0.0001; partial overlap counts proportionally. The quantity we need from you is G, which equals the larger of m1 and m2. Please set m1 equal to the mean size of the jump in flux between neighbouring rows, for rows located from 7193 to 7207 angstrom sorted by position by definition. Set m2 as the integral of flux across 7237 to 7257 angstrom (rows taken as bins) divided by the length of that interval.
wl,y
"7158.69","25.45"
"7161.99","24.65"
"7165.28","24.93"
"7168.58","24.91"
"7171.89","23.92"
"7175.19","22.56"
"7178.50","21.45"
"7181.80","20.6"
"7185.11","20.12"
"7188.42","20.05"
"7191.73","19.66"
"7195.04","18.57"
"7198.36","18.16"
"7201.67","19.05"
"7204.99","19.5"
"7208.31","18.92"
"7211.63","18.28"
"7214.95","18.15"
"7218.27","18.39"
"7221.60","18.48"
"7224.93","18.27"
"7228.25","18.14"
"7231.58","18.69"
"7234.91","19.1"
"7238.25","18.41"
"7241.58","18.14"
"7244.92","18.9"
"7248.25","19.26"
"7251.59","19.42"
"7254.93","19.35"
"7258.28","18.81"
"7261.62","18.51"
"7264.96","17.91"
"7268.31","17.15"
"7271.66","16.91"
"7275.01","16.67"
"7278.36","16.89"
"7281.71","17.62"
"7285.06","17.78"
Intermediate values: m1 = 0.6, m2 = 18.9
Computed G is 18.9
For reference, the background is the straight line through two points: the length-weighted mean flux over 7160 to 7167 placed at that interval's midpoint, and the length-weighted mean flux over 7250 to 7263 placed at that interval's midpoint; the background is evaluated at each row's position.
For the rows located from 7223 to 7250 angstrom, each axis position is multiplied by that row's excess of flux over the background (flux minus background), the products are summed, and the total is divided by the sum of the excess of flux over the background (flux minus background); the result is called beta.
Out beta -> 7233.3 angstrom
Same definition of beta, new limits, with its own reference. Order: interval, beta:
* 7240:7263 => 7243.8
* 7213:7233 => 7222.4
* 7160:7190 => 7182.7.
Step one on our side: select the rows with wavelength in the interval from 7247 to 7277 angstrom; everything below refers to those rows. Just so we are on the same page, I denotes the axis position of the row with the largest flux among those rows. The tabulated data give 7251.59 angstrom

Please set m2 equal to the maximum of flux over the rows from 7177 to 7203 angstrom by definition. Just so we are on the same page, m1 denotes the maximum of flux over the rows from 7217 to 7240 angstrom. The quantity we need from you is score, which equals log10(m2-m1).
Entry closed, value 0.37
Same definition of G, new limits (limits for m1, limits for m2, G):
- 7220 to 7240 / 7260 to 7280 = 17.3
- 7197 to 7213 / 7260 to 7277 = 17.4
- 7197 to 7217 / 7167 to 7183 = 22.7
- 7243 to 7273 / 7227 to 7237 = 18.6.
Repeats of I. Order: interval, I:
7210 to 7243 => 7234.91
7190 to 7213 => 7191.73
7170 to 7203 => 7171.89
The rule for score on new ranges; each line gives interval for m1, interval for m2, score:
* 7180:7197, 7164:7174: 0.64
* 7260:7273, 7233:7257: -0.04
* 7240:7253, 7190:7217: -0.62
